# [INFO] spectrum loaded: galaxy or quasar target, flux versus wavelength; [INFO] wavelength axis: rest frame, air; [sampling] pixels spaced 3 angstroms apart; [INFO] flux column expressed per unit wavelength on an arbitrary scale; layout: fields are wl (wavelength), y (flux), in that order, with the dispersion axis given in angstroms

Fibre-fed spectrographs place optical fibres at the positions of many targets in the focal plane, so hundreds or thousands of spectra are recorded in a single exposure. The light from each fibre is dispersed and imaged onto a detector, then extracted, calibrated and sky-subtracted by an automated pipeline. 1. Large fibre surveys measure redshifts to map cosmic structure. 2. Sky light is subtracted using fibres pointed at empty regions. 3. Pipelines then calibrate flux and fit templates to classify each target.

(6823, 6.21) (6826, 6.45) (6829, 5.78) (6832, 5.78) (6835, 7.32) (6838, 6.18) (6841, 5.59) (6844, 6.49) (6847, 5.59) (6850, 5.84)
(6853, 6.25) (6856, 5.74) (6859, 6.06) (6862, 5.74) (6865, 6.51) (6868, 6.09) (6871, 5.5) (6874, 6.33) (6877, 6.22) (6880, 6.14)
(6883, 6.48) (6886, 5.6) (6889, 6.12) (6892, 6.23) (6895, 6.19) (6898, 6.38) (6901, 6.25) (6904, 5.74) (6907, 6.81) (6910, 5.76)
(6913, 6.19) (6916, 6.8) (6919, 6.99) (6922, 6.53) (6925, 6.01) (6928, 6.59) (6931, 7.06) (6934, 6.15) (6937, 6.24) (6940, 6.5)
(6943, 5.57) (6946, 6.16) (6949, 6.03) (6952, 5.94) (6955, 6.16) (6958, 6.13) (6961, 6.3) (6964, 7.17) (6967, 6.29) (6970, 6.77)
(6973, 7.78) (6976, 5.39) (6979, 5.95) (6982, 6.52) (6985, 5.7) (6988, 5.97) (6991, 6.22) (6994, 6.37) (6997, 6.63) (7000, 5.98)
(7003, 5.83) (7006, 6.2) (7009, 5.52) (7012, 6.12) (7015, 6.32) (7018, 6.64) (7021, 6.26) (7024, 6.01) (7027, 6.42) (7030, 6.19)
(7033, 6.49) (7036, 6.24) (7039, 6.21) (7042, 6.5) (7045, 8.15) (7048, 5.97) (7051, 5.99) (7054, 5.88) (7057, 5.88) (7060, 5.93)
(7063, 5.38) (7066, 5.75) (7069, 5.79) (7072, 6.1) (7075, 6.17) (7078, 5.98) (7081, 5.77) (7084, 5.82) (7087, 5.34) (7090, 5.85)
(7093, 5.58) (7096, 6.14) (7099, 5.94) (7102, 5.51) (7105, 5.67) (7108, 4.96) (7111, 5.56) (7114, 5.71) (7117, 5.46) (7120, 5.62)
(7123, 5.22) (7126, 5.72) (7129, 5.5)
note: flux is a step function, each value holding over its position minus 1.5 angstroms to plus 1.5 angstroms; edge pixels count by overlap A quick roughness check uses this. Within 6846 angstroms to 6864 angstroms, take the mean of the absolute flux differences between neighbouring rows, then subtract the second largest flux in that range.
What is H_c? -5.70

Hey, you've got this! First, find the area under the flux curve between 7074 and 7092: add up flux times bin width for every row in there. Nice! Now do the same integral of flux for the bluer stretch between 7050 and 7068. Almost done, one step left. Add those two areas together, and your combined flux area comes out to 209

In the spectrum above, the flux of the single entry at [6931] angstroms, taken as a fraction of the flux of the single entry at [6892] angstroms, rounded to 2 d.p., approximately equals 1.13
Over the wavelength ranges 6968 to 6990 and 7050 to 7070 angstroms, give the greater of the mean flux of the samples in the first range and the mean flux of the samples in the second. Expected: 6.30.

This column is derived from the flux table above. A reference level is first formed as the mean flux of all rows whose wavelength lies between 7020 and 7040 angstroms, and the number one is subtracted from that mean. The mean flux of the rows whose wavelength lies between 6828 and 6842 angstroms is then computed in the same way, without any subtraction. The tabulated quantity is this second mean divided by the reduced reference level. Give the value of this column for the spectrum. 1.17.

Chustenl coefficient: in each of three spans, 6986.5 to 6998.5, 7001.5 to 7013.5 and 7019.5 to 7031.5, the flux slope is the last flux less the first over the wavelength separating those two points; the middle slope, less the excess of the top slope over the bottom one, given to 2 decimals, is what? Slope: 0.11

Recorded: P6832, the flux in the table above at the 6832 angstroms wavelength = 5.78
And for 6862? 5.74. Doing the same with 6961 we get 6.3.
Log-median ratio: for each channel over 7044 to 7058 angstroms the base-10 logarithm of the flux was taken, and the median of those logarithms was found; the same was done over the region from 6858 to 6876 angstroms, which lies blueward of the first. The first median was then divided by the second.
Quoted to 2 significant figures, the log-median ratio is 0.99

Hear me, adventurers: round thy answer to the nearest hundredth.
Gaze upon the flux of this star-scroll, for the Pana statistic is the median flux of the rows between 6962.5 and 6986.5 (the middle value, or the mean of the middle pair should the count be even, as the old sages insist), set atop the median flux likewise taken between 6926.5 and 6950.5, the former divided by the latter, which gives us 1.03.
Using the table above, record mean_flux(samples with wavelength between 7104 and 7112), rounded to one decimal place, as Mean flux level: 5.4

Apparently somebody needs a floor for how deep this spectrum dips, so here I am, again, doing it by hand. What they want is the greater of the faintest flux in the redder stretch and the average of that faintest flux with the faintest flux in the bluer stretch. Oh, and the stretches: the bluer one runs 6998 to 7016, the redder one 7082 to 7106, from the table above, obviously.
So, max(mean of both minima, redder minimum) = 5.43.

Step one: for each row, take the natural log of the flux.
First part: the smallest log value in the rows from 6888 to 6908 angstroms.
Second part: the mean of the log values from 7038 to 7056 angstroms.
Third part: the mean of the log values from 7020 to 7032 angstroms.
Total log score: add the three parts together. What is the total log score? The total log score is 5.43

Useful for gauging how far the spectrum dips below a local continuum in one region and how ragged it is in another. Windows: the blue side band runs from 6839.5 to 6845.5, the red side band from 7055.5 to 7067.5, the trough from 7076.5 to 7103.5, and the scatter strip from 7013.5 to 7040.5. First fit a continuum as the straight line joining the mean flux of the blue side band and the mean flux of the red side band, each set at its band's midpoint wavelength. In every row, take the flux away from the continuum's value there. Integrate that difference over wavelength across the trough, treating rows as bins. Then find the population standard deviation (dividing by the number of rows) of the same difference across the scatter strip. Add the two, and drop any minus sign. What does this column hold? 1.8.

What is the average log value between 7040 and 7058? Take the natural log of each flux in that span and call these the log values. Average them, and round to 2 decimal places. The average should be 1.85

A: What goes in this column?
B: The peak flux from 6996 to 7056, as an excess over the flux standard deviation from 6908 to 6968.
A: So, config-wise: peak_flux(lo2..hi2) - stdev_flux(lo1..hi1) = 7.7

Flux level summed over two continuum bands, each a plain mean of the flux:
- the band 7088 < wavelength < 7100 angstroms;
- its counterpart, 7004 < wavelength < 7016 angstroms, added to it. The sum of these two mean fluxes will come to 11.9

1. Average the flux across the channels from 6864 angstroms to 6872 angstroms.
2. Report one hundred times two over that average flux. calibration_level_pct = 33.1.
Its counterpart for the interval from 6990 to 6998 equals 31.2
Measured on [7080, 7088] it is 35.4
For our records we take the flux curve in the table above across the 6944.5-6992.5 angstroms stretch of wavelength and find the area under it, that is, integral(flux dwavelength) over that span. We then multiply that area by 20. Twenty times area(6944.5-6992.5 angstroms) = 6029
